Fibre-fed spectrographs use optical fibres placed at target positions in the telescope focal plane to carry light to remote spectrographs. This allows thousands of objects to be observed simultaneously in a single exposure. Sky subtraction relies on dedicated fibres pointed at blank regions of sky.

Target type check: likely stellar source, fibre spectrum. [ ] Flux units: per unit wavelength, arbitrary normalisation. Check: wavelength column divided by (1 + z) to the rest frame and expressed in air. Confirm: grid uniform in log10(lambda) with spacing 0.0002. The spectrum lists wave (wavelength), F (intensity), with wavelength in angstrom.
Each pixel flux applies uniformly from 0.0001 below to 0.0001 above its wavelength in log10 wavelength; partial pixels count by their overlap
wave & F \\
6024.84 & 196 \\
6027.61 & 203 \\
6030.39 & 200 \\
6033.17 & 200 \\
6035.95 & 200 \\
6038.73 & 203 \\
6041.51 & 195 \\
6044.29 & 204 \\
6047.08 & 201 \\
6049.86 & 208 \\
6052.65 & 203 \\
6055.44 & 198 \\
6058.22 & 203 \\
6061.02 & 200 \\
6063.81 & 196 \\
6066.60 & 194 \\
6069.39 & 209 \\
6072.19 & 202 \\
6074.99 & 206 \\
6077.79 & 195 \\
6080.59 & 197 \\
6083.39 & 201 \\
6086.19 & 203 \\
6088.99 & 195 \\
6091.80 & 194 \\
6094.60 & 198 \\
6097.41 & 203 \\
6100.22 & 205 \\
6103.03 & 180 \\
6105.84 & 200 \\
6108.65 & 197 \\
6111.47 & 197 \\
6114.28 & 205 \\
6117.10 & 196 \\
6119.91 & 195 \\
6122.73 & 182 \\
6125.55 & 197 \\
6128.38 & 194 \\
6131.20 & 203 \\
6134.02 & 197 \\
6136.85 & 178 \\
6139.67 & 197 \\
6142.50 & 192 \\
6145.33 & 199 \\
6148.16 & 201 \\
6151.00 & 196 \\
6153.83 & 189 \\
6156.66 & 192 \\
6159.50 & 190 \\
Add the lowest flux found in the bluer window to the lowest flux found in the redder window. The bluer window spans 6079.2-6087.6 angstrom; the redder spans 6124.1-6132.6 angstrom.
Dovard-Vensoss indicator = 391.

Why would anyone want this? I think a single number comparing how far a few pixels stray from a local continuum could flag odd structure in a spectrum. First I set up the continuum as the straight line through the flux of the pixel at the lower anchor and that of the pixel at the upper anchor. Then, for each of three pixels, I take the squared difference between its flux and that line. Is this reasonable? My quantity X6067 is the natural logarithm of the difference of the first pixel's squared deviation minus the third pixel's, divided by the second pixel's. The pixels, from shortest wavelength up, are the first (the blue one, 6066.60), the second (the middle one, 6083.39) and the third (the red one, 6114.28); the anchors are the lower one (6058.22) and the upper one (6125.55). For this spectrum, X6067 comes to 5.8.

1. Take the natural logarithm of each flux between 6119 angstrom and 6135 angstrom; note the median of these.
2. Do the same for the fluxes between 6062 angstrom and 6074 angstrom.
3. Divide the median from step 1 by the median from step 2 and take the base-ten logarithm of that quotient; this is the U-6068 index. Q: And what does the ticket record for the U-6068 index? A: -0.0012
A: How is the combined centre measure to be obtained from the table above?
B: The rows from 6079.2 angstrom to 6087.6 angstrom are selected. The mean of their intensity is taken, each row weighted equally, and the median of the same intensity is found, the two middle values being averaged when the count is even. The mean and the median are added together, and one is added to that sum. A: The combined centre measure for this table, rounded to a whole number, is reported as 402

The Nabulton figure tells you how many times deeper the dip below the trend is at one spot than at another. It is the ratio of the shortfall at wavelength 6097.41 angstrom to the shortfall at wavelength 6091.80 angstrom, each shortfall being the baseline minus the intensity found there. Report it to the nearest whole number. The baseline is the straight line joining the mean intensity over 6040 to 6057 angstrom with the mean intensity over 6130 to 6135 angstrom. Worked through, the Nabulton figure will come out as 0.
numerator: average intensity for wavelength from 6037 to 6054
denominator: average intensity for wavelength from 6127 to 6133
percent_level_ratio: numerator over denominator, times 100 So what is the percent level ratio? 102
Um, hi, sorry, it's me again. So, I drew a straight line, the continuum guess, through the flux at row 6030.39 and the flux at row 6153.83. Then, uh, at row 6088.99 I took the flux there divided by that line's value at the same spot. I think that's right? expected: 1.001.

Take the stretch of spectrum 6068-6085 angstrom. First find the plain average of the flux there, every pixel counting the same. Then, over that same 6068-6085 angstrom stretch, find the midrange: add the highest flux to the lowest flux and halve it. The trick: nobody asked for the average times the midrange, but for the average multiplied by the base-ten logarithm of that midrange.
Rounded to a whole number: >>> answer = 465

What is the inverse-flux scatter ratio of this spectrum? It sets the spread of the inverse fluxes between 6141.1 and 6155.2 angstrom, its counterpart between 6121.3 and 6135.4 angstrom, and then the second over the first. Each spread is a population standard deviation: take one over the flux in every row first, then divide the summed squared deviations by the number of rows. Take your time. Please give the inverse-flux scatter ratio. 1.6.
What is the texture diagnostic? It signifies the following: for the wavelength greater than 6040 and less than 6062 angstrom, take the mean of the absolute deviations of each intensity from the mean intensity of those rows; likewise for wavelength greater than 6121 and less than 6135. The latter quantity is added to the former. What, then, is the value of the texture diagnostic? 8.3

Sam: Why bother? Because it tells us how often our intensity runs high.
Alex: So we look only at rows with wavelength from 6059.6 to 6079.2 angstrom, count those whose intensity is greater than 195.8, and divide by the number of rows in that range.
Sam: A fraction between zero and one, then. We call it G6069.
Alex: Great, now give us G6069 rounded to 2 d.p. 0.71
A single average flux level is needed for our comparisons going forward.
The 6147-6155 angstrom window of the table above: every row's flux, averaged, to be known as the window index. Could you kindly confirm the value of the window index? 195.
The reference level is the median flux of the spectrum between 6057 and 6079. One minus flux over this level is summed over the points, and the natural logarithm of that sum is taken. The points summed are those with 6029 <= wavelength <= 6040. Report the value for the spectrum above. -5.3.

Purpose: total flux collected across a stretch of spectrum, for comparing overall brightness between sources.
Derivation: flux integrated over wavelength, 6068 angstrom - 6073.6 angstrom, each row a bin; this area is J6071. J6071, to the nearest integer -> 1149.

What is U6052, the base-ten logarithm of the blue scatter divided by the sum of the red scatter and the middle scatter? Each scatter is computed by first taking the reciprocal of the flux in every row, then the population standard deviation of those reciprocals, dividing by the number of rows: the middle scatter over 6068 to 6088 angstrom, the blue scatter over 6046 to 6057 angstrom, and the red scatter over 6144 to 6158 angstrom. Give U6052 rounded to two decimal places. -0.41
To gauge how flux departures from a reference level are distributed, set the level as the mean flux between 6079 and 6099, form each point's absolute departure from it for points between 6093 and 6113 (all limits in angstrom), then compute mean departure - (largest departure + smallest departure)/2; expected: -4.8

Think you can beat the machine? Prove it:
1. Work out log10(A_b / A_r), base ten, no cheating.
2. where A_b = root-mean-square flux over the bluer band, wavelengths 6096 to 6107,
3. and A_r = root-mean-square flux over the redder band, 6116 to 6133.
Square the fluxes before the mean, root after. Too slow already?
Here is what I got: 0.006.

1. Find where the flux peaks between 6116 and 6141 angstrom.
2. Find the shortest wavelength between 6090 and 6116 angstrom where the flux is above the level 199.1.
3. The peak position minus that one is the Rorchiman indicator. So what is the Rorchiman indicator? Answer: 33.8 angstrom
